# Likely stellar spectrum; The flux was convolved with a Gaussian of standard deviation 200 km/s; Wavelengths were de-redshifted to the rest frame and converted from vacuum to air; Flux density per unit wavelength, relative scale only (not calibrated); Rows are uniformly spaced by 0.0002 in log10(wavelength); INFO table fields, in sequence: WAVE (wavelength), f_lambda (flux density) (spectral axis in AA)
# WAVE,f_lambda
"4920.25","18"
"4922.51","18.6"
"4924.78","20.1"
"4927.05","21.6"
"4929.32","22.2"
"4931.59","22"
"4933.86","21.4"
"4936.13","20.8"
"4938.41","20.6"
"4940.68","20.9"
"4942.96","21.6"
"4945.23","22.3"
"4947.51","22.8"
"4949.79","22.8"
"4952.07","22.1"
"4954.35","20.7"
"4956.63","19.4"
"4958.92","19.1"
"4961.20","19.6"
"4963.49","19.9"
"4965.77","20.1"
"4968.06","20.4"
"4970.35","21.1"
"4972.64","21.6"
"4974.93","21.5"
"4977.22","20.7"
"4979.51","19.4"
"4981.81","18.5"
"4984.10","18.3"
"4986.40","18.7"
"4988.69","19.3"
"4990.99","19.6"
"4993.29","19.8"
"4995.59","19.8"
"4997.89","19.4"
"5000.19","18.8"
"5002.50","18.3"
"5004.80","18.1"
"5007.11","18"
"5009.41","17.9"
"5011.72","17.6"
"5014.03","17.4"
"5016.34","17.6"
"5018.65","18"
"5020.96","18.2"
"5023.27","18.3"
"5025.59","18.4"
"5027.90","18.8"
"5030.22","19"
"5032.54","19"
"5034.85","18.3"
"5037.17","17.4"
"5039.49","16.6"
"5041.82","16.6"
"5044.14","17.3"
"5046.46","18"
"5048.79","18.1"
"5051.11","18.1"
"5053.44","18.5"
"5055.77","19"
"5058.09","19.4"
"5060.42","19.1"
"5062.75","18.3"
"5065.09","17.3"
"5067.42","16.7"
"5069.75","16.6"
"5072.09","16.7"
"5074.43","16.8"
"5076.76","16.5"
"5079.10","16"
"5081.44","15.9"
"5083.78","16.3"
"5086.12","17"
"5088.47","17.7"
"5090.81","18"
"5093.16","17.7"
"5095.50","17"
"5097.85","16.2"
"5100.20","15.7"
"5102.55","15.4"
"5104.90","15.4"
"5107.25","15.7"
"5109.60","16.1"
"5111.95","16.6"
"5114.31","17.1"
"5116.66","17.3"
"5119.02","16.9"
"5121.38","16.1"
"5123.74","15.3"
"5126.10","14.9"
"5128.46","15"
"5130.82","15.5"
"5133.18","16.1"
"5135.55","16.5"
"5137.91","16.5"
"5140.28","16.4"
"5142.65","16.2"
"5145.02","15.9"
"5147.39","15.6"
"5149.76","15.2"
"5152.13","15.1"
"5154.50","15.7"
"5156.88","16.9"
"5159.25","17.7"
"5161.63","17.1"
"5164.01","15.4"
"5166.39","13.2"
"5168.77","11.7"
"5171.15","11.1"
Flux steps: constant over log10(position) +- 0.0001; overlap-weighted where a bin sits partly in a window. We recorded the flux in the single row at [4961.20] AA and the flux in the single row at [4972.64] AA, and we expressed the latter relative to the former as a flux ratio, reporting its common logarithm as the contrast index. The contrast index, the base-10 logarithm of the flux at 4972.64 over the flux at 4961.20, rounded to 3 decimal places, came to 0.042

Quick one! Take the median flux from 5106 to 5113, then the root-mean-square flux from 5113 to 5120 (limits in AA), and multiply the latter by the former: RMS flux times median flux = 275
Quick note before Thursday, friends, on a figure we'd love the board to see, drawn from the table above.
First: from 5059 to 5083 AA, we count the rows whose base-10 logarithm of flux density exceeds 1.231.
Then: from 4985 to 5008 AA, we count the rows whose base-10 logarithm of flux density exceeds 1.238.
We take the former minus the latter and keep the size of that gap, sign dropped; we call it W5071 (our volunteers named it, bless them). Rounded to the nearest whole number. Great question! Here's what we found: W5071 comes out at 7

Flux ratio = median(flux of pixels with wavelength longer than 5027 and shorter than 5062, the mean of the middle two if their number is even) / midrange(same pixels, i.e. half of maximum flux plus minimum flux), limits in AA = 1.02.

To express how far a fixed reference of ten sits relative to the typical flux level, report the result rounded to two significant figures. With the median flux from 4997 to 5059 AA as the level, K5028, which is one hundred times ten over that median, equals 55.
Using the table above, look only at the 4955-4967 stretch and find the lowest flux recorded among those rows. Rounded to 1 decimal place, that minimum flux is 19.1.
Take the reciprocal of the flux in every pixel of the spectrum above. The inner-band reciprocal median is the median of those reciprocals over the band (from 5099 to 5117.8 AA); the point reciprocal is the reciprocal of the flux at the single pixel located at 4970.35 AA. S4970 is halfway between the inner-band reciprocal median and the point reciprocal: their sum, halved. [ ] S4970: 0.055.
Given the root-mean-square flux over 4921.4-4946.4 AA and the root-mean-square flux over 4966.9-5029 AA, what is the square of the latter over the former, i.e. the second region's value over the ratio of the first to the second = 17.2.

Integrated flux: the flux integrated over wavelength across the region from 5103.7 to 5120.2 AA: 271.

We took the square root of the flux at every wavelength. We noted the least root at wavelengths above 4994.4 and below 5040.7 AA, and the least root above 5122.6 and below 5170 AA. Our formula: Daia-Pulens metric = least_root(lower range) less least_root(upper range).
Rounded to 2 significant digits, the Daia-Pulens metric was 0.65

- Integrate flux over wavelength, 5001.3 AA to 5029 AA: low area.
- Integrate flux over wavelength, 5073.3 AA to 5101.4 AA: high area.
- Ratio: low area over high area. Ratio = 1.063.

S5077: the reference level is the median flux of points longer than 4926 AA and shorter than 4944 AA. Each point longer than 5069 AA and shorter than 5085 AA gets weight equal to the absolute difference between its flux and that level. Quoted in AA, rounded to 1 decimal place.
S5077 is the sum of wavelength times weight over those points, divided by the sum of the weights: 5077.0 AA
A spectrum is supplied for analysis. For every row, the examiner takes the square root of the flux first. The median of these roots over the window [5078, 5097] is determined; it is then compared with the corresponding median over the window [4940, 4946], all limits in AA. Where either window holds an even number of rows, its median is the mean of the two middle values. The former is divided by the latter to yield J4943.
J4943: 0.89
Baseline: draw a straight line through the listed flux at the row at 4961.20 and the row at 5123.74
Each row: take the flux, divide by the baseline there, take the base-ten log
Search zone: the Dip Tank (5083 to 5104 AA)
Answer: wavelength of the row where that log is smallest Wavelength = 5102.55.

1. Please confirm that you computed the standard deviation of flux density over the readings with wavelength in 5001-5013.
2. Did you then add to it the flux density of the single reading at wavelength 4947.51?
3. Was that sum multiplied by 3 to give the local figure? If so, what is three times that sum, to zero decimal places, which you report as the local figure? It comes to 69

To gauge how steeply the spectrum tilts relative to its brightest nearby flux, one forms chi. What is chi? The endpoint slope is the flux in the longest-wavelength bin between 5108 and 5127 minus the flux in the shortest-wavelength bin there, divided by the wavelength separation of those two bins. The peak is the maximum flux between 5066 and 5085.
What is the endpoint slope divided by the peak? -0.004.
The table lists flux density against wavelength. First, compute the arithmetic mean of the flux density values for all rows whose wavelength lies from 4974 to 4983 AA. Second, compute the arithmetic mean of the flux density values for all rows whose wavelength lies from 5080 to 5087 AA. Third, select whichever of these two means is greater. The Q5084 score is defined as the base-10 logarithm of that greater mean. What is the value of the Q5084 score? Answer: 1.30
